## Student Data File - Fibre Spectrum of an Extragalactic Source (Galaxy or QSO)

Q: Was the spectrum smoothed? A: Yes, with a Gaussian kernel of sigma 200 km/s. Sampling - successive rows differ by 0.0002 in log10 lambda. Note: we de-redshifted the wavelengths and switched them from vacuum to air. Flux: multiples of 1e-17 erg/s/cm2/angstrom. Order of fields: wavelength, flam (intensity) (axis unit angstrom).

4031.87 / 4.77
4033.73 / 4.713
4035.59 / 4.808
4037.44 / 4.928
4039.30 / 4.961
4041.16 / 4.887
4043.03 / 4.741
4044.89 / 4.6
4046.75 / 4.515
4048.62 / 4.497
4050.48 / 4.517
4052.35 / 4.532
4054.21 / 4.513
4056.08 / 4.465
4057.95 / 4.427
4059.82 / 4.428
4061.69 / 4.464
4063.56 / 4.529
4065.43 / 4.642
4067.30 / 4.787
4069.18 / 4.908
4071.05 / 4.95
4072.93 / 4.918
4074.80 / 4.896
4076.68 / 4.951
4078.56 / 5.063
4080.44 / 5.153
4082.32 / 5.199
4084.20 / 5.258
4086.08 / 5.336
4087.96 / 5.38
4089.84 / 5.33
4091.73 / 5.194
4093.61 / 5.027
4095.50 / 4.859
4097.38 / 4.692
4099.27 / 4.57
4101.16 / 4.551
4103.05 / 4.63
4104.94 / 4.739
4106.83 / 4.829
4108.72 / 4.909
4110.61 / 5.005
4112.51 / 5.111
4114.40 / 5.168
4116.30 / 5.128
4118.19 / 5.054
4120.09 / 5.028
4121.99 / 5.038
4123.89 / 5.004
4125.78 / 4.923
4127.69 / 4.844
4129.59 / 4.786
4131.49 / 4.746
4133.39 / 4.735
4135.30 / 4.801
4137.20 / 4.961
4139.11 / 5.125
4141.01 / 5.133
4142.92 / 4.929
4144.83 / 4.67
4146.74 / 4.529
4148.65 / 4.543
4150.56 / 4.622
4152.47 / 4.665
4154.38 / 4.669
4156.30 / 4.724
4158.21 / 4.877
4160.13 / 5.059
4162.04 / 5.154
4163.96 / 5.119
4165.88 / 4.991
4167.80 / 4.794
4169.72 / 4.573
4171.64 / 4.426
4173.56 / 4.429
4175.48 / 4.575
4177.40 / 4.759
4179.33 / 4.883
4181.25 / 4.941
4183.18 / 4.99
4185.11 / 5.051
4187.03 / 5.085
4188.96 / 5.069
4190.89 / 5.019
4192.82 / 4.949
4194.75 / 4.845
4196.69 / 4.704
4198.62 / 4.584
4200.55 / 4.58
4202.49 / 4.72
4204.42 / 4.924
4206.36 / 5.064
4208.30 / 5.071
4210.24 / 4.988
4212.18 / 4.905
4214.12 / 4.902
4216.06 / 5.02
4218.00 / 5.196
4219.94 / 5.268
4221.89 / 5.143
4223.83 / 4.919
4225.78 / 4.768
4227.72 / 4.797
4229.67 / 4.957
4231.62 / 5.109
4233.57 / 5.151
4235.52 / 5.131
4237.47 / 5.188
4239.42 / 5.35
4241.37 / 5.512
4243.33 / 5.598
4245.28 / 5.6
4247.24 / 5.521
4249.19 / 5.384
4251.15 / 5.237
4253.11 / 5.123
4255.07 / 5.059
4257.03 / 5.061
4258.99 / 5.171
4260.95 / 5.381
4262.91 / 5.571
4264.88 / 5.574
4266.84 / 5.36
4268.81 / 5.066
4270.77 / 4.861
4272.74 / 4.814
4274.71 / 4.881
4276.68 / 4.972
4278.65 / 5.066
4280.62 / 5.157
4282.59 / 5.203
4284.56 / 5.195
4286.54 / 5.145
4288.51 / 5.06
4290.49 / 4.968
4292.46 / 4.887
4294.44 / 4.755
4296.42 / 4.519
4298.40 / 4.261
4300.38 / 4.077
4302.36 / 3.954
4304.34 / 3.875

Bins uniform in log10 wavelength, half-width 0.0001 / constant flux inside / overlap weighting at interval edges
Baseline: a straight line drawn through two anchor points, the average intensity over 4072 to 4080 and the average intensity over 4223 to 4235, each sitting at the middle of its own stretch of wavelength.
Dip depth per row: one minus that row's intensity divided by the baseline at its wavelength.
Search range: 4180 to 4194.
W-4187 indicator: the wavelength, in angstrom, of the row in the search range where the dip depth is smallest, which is 4187.03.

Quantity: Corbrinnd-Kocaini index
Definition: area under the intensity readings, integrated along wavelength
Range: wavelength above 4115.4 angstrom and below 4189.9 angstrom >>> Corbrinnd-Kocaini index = 362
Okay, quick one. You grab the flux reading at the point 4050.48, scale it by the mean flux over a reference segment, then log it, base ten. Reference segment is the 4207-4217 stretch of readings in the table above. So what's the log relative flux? -0.042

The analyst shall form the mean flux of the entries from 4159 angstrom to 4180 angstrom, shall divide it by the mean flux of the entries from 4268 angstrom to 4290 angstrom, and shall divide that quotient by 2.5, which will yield 0.381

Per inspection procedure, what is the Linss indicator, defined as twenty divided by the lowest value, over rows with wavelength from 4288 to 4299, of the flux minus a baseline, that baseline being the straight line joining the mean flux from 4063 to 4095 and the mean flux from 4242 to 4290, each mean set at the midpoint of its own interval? -20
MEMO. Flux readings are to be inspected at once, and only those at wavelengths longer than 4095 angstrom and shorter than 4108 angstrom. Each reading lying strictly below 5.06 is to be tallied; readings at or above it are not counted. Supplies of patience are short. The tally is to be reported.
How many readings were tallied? 7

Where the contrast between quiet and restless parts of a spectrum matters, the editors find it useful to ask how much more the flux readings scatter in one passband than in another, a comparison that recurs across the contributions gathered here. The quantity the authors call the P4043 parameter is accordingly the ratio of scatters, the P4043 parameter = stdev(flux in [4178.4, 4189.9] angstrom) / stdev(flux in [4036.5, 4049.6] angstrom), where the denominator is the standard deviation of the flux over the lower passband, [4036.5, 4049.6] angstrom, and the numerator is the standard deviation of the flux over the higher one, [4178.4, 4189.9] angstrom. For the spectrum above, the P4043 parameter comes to 0.4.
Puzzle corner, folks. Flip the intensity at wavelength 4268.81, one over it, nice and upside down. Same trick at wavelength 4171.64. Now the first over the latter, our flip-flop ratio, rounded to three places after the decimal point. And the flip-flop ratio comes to 0.874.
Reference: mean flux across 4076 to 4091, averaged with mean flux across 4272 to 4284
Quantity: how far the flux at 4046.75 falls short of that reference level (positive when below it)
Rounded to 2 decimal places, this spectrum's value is 0.60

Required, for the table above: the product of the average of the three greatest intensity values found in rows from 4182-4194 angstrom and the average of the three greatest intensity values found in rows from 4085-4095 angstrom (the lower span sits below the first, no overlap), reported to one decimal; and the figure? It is 27.1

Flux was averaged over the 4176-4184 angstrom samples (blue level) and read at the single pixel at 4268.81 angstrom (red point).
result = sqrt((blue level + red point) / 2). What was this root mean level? 2.23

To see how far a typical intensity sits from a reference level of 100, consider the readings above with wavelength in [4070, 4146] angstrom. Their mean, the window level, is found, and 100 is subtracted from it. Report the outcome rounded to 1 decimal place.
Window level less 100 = -95.0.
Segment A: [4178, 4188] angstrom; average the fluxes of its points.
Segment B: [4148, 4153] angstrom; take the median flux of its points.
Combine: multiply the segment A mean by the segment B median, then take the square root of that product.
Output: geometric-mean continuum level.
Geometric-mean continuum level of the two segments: 4.80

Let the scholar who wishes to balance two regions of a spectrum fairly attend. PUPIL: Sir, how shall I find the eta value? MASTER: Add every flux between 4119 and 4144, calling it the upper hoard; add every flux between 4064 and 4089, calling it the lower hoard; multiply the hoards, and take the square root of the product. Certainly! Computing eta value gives 64.74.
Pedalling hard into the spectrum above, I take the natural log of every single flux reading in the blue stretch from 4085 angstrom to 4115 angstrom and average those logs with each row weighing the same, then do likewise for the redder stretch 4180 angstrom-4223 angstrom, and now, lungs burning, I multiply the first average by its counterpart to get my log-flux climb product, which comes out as 2.56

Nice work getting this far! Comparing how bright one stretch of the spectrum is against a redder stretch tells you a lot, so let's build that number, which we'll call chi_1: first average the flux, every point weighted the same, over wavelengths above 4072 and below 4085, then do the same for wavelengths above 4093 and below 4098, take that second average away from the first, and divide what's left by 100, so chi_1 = 0.002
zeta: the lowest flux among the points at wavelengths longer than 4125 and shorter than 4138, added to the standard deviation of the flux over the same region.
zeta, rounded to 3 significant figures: 4.82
